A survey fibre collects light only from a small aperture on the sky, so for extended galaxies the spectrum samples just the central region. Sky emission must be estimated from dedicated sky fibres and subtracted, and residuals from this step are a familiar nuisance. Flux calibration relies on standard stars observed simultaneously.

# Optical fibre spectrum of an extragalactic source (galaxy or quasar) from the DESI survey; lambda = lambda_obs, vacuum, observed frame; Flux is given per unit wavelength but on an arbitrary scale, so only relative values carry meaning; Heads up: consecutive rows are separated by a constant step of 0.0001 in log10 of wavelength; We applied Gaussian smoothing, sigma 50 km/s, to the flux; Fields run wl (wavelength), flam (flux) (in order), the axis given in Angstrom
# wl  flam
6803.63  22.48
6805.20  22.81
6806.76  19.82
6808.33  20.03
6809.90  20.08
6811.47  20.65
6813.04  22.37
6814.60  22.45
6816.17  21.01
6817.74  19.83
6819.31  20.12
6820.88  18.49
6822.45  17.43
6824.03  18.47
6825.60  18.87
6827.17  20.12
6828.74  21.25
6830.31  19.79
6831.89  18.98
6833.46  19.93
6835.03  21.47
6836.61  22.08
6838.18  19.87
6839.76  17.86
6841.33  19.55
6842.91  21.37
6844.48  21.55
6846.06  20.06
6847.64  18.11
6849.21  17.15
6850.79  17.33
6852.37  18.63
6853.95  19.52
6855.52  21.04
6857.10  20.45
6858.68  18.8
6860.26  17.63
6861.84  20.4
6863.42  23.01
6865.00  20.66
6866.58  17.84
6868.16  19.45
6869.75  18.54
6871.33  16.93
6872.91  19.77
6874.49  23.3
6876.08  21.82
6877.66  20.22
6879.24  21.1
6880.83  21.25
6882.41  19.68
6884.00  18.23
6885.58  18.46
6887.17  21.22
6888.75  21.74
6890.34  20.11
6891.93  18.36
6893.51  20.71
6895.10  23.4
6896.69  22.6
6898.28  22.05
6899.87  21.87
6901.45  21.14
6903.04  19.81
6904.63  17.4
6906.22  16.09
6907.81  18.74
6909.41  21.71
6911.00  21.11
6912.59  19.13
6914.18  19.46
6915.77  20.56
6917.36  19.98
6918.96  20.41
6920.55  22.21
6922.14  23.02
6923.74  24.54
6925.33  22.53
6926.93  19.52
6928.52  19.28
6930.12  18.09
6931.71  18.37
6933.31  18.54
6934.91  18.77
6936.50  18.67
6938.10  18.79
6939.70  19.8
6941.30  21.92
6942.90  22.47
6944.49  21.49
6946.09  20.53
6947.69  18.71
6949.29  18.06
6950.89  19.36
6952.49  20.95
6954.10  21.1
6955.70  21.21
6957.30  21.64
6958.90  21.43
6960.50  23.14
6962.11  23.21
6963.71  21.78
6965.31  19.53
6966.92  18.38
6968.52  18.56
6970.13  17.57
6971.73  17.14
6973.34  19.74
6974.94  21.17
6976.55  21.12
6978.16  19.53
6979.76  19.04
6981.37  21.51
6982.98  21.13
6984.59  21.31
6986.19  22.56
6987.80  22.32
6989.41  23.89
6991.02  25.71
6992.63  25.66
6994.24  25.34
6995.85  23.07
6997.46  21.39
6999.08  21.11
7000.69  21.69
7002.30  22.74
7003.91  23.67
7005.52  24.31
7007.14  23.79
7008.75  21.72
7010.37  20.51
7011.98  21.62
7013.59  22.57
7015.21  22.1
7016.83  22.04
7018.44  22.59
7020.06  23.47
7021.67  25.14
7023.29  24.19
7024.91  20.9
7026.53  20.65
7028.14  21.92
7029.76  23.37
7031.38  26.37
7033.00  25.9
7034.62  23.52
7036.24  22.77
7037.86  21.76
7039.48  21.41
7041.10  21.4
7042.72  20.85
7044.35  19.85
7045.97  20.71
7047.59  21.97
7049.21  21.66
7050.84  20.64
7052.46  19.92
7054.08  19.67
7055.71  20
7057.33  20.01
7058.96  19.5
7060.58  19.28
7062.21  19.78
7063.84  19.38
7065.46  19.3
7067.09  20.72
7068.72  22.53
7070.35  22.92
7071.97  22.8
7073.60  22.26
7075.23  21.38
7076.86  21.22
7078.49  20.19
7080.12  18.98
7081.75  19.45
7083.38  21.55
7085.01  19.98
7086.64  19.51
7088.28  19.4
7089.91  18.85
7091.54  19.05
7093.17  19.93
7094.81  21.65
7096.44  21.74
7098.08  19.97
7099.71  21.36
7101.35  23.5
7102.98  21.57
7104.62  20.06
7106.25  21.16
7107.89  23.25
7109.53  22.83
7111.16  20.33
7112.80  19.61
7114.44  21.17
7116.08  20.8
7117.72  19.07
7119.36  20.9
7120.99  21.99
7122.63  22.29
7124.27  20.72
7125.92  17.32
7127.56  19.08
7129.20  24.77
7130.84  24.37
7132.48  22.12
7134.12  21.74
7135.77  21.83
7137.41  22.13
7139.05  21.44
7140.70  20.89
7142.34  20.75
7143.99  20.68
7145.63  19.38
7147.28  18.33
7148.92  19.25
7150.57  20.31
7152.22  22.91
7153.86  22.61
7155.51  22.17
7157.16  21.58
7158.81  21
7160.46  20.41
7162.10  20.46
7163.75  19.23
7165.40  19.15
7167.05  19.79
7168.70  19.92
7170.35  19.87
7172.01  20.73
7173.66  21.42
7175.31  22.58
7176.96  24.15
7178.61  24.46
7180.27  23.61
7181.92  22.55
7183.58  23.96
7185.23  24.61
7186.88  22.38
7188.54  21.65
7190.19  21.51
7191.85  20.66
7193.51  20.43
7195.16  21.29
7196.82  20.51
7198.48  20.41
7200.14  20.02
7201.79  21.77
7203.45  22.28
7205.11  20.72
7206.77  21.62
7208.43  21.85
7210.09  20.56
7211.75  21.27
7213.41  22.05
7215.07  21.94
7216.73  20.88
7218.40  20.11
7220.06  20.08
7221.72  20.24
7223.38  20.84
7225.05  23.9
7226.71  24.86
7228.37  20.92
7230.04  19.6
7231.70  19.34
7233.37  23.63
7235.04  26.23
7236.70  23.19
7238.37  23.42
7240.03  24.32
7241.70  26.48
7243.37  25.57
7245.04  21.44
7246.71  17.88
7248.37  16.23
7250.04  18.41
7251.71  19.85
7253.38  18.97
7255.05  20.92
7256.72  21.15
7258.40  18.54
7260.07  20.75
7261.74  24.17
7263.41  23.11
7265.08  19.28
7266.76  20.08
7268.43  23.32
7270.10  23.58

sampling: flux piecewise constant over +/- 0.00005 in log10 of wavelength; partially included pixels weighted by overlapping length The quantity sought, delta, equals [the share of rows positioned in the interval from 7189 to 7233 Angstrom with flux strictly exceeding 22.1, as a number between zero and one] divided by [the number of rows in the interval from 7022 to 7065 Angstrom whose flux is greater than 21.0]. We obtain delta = 0.010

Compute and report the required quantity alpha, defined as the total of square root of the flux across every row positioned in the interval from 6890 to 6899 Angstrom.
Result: 27.6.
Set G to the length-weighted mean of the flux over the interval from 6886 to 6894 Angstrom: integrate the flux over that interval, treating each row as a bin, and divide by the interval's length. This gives 20.3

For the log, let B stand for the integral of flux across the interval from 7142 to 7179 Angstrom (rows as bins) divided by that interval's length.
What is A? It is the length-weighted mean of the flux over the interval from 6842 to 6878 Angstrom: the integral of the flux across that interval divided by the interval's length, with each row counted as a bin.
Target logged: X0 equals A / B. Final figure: 0.944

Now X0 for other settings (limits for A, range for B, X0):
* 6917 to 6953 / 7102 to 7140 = 0.949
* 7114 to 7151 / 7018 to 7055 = 0.943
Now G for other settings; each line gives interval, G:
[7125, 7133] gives 21.5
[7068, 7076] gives 22.4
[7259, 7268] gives 21.5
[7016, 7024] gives 23.5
